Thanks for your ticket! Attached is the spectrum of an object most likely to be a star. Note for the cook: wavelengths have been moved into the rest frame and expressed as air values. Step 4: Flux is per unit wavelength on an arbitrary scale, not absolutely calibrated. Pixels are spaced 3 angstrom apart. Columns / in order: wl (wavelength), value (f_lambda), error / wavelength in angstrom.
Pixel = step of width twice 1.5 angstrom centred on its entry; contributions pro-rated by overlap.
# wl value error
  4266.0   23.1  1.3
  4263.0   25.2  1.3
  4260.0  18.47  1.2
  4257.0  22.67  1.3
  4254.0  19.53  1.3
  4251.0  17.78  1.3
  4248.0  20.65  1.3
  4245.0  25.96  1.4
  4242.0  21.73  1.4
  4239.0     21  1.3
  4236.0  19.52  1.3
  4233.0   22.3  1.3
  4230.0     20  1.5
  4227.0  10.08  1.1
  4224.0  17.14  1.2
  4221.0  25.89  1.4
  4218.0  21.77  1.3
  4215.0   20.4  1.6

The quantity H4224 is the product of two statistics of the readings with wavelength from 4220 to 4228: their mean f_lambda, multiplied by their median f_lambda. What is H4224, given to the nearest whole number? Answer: 303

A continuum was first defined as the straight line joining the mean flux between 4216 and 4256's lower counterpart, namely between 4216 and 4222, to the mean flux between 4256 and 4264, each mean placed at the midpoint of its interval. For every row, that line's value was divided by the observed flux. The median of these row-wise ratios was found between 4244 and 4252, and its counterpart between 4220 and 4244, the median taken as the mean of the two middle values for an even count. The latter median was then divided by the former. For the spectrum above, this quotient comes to 1.03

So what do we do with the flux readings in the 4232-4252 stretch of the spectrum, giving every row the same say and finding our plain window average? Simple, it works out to 21.3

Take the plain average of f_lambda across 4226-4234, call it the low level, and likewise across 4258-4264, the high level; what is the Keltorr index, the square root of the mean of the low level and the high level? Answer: 4.43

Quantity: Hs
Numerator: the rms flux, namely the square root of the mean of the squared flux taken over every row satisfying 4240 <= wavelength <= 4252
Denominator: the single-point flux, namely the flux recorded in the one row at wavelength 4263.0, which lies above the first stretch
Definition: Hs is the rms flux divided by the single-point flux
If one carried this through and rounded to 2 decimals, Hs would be 0.86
